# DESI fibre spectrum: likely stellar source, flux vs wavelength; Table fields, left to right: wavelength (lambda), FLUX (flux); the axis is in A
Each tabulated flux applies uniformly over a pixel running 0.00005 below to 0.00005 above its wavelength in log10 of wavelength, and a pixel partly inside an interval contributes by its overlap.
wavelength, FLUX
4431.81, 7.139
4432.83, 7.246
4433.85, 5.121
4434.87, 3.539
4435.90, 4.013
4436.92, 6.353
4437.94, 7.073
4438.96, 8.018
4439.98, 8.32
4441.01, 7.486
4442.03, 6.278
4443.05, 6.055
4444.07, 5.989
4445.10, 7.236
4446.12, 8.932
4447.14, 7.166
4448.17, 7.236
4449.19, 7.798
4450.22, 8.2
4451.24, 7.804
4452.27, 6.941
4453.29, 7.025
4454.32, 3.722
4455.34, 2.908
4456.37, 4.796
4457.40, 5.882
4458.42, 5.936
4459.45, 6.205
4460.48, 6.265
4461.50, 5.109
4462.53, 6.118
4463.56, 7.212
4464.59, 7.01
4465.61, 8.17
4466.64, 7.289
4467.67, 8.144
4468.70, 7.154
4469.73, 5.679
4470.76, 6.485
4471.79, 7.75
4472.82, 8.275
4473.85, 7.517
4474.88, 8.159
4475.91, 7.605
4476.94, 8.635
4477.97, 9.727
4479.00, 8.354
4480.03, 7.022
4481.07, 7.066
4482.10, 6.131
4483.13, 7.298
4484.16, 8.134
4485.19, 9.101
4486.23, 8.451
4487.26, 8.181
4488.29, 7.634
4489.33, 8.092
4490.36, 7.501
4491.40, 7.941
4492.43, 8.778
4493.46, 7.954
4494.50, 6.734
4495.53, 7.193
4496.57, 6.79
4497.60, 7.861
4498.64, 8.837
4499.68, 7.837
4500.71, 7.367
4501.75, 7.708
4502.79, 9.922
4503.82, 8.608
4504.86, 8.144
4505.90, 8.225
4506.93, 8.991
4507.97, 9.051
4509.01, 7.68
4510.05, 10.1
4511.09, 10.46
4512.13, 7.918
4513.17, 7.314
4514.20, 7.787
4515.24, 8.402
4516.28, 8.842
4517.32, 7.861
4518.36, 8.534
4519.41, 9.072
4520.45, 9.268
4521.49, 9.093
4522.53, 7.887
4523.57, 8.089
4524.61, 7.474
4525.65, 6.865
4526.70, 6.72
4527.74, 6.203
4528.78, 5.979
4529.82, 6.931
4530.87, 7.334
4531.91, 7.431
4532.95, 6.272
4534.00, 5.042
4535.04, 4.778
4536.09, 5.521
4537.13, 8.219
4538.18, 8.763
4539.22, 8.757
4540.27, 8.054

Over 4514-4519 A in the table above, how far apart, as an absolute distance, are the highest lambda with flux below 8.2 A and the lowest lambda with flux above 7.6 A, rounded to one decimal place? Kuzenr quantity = 3.1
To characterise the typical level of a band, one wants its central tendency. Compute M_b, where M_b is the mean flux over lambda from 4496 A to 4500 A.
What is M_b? 7.8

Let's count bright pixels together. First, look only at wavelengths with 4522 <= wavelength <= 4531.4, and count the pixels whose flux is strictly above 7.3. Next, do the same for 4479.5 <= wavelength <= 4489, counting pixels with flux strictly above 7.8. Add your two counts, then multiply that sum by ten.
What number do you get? 80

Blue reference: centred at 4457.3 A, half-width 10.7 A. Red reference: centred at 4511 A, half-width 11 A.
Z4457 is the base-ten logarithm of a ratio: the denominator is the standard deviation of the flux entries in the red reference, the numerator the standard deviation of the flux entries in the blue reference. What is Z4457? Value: 0.21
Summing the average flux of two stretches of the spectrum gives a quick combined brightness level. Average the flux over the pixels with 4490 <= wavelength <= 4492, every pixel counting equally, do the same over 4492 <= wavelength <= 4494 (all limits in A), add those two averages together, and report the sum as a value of 16.1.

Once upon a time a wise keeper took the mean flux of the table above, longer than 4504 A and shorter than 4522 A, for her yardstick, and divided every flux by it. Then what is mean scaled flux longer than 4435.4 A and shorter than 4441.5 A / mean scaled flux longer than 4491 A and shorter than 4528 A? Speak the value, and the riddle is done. 0.84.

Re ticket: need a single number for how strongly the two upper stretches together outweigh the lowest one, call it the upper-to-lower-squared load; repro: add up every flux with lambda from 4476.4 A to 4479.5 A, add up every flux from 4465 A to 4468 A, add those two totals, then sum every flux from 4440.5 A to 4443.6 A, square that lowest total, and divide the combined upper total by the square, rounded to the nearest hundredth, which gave 0.13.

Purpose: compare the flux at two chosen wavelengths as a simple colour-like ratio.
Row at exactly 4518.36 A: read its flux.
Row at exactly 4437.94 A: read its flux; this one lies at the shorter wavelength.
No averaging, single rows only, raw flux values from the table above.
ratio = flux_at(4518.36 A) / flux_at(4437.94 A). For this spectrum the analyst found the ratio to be 1.21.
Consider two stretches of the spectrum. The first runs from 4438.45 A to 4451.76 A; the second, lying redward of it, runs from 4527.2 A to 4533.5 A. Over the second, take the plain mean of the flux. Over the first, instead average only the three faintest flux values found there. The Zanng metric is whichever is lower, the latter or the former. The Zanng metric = 6.1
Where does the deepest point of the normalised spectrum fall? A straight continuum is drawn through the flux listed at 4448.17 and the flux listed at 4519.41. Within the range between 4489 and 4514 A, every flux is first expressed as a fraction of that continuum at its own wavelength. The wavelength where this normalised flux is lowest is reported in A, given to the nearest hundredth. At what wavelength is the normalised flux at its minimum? 4494.50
